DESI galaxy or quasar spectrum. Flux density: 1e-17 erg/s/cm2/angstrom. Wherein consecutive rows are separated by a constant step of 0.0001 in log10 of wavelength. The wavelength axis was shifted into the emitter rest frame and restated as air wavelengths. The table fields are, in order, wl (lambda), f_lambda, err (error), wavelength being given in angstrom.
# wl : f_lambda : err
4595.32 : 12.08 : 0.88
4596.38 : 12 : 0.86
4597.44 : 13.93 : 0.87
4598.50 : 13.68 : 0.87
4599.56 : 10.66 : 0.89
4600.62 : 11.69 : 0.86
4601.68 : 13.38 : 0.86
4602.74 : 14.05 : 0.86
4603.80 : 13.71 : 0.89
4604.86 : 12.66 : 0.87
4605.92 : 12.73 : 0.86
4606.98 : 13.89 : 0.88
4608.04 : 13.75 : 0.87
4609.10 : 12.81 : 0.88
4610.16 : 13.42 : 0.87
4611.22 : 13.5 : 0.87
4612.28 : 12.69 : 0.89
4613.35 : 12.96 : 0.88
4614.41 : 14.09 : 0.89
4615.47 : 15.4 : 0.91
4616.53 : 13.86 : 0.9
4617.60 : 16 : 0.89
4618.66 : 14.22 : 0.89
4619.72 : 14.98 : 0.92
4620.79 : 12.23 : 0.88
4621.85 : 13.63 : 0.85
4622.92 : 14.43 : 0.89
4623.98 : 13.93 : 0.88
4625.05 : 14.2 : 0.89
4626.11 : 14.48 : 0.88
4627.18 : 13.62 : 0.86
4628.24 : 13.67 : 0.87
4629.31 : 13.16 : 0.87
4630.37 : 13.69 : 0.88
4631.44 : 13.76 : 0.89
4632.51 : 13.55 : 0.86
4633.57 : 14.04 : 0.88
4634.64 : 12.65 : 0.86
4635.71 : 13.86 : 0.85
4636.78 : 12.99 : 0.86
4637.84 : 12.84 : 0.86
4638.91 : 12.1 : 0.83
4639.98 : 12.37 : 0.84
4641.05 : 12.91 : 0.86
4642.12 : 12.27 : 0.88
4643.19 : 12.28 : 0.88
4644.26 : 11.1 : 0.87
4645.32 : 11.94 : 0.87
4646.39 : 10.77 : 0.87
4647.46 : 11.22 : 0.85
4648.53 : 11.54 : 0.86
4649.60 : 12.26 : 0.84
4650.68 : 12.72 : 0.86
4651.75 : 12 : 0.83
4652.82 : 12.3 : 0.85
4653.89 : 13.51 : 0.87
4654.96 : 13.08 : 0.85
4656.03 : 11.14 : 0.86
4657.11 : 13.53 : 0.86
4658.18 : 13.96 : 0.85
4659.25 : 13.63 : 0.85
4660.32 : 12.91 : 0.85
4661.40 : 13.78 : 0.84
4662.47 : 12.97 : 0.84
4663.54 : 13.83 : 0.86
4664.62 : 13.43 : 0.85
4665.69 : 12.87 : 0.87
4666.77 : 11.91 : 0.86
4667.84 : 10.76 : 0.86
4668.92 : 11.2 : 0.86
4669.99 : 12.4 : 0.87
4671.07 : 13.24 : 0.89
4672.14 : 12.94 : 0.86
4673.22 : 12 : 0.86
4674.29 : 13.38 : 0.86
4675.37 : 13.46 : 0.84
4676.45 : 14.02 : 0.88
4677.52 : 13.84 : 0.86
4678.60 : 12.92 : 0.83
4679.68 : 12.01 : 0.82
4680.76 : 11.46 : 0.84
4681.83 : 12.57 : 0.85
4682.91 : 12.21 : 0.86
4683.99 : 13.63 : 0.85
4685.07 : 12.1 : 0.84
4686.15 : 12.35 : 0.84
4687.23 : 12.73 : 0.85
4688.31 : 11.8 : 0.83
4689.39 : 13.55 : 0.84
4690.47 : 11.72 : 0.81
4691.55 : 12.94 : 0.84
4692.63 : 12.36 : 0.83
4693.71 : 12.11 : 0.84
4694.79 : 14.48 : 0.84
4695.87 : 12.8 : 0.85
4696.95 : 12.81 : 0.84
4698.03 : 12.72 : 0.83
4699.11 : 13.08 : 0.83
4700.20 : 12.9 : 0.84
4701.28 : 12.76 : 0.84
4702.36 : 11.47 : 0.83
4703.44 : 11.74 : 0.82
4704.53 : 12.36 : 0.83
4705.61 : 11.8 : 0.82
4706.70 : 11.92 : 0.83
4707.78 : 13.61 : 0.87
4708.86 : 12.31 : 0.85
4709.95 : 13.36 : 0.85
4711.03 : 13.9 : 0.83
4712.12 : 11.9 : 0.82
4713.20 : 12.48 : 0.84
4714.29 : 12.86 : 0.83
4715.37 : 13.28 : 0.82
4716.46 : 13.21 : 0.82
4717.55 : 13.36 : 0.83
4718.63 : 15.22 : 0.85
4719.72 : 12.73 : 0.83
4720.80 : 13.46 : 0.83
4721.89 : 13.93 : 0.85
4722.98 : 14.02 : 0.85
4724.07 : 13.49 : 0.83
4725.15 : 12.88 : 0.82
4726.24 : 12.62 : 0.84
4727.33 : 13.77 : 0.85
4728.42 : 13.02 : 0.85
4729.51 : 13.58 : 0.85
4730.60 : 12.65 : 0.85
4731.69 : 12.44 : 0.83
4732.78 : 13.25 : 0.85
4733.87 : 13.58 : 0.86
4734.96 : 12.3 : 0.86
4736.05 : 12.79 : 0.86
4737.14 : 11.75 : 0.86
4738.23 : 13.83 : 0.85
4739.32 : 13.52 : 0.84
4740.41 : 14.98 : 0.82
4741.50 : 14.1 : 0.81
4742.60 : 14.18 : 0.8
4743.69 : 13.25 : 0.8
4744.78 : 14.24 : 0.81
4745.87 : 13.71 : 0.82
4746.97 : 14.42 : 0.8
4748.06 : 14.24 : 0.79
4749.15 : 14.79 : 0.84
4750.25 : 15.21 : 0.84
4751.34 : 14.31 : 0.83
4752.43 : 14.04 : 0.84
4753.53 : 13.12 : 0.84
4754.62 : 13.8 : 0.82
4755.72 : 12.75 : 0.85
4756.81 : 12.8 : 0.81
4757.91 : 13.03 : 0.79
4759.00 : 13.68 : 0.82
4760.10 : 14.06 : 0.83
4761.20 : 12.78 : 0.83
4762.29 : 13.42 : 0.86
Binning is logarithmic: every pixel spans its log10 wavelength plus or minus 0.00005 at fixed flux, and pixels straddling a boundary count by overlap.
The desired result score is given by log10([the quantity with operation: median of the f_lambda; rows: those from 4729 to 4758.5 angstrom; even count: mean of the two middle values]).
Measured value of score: 1.13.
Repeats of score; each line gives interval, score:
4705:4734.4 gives 1.12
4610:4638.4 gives 1.14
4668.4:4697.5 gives 1.10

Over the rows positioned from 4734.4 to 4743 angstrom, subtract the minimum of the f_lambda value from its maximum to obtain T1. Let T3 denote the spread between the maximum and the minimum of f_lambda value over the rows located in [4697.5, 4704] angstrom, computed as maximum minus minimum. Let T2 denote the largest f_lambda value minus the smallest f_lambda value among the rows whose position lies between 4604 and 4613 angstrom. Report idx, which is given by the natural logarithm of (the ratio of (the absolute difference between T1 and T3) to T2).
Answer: 0.3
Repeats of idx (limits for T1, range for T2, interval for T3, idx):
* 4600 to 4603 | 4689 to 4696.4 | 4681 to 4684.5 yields -1.1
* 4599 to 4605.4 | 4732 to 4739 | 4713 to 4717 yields 0.2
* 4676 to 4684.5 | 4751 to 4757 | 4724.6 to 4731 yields -0.1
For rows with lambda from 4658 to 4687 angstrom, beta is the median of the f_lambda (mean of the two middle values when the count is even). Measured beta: 12.9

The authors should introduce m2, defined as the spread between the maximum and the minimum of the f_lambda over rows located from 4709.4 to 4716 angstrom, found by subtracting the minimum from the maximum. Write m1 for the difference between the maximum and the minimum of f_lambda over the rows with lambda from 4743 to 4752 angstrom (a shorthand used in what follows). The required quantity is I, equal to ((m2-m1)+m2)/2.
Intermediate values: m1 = 2.0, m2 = 2.00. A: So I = 1.02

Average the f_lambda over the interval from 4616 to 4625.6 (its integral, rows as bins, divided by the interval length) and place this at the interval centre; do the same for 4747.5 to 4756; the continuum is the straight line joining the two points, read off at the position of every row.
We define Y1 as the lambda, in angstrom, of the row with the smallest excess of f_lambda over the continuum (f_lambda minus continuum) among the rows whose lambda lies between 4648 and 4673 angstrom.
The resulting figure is 4667.84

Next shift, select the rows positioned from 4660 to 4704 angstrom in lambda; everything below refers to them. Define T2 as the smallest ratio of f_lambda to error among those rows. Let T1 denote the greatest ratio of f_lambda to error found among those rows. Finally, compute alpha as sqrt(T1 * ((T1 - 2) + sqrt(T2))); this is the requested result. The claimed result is 18.0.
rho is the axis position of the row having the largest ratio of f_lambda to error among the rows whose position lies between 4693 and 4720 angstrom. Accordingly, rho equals 4718.63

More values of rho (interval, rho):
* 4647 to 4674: 4658.18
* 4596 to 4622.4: 4617.60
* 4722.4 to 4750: 4740.41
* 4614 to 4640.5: 4617.60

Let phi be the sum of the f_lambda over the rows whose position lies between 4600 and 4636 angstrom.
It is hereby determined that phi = 465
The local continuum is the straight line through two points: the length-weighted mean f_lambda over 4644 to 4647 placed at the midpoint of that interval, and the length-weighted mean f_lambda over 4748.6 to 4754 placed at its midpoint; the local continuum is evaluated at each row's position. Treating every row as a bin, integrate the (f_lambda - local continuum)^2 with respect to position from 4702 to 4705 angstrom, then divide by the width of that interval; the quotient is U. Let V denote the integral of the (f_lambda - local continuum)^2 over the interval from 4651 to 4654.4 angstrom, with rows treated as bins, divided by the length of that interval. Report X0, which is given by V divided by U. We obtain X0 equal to 1.18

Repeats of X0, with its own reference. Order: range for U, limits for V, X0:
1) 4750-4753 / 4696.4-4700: 0.08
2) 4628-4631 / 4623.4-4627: 1.67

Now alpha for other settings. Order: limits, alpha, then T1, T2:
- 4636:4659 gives 17.2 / 16.4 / 12.4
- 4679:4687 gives 16.9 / 16.0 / 13.6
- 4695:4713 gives 17.6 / 16.7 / 13.8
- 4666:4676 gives 16.8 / 16.0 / 12.5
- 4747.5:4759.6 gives 19.0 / 18.1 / 15.0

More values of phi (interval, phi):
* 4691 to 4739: 570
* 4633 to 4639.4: 78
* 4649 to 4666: 208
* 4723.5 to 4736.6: 156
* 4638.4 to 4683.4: 527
